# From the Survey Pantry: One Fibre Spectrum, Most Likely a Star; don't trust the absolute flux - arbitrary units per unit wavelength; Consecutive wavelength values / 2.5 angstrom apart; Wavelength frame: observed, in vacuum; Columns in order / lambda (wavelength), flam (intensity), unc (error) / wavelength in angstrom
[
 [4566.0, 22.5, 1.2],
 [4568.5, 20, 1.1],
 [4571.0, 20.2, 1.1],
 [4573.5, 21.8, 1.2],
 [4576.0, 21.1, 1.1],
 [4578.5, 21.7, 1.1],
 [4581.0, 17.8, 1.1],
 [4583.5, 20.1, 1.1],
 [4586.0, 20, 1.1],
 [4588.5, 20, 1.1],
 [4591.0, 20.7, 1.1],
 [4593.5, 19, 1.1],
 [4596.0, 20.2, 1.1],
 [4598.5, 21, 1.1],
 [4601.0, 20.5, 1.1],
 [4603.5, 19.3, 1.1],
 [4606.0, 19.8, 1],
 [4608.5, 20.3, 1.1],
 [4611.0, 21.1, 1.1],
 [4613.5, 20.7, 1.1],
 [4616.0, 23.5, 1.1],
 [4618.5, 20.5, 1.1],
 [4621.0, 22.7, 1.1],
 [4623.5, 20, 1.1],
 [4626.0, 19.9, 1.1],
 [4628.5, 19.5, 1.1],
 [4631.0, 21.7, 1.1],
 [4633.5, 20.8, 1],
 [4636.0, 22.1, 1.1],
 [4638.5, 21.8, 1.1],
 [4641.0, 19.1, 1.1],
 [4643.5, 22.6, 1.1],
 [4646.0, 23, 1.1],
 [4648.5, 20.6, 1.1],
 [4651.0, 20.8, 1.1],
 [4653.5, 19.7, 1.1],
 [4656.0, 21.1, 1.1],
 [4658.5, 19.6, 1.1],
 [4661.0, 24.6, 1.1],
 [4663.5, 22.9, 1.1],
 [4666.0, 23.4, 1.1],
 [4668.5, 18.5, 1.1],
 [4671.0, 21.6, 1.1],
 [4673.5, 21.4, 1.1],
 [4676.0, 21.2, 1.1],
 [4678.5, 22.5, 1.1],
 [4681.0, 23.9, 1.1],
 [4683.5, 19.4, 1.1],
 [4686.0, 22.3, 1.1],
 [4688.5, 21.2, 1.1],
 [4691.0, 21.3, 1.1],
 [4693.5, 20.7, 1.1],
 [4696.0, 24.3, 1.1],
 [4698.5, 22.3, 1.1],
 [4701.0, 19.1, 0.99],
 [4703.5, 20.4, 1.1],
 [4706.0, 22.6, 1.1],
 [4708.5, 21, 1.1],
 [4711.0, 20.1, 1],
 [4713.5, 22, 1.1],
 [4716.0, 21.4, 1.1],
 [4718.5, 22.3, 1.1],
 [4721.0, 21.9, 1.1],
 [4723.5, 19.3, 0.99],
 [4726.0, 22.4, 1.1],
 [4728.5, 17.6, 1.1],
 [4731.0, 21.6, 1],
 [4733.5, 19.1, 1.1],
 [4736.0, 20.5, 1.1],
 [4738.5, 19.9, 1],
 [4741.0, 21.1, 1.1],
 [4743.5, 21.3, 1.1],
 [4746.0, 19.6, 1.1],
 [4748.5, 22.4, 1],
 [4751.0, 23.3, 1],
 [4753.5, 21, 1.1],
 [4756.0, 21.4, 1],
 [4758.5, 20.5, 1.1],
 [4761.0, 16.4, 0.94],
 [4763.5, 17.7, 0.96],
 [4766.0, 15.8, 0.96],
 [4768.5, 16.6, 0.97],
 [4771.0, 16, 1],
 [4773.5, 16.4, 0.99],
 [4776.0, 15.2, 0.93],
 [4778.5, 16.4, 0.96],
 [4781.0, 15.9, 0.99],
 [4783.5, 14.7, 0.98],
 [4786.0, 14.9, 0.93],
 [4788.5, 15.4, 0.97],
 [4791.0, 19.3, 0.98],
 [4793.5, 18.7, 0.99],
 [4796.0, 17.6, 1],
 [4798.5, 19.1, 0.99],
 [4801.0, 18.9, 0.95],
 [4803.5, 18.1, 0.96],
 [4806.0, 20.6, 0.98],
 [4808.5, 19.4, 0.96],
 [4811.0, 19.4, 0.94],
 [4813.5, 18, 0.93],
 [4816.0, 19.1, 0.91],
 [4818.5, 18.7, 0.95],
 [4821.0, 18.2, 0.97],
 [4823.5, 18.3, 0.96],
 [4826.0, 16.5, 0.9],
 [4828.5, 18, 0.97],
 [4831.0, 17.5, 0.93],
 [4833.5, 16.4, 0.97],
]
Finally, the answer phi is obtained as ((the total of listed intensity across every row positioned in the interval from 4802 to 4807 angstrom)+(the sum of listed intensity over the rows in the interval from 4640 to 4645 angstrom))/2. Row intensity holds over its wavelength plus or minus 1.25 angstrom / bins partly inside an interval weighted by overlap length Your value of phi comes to 40.2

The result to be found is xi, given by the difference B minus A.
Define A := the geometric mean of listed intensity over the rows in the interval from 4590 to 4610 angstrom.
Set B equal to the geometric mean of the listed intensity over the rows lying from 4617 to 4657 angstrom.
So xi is 0.9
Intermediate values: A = 20.1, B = 21.0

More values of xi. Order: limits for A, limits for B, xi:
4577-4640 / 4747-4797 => -3.0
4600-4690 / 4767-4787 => -5.4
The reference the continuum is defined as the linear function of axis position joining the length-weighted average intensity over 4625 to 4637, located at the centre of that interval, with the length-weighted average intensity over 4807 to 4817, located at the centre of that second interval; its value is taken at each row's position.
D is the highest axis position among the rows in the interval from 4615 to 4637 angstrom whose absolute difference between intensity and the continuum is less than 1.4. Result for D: 4636.0 angstrom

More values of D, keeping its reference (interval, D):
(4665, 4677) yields 4676.0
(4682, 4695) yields 4693.5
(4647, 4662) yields 4658.5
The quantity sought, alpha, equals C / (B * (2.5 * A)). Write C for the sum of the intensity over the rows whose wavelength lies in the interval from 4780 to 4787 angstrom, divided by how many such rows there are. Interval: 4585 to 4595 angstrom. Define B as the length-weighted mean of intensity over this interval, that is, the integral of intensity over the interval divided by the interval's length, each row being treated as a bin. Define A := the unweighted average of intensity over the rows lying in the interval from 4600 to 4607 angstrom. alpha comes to 0.0153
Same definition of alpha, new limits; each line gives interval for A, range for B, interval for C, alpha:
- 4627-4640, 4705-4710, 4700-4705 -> 0.0172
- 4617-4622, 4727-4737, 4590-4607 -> 0.0188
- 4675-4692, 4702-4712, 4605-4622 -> 0.0186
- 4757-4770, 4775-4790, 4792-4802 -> 0.0276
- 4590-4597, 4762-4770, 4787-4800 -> 0.0217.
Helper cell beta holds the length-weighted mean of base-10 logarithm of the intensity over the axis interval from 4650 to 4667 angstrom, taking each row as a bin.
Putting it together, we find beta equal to 1.34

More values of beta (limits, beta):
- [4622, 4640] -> 1.32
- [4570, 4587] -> 1.31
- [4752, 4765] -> 1.29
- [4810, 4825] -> 1.27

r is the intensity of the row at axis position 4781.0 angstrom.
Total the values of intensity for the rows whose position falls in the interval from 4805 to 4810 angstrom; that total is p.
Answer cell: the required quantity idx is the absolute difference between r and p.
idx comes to 24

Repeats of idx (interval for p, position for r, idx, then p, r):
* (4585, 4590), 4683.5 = 21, 40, 19.4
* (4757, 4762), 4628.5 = 17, 37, 19.5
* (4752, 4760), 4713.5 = 41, 63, 22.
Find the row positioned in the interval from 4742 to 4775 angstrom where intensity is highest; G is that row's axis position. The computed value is 4751.0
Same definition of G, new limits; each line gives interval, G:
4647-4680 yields 4661.0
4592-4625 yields 4616.0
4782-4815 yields 4806.0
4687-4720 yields 4696.0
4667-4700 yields 4696.0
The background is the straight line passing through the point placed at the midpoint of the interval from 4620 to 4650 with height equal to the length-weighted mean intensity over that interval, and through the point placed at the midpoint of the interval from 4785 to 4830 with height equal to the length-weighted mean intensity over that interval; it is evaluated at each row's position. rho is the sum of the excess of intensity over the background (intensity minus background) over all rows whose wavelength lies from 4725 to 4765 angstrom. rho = 17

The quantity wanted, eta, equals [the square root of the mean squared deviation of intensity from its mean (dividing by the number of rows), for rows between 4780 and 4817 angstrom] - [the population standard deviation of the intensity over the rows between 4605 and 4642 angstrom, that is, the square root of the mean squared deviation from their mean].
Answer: 0.58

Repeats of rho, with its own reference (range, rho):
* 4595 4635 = -12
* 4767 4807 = -24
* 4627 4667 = 8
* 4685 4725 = 23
